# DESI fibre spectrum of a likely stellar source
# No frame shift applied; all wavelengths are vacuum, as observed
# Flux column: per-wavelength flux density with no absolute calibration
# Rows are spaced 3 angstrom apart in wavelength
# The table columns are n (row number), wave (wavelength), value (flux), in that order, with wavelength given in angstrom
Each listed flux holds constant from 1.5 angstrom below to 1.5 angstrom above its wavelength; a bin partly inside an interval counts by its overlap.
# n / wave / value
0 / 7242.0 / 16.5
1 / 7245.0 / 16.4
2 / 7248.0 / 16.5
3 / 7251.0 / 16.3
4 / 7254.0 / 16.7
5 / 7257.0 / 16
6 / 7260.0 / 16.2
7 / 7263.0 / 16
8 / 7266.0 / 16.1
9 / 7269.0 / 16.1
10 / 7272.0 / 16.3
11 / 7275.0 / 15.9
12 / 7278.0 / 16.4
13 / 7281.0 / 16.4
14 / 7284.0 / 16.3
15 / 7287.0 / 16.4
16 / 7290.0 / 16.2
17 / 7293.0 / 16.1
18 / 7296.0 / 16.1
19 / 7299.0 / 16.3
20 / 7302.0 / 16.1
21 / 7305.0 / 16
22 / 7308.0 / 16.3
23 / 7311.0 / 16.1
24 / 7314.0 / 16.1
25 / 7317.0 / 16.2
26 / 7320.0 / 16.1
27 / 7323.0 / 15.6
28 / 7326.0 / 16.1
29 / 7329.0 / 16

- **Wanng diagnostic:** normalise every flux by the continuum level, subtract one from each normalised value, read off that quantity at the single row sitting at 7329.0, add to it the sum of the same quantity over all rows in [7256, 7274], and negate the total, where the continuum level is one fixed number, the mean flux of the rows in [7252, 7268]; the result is 0.04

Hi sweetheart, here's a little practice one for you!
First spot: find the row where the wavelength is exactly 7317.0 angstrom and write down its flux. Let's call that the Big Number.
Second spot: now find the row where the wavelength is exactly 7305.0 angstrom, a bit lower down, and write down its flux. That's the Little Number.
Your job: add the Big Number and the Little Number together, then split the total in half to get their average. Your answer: 16.1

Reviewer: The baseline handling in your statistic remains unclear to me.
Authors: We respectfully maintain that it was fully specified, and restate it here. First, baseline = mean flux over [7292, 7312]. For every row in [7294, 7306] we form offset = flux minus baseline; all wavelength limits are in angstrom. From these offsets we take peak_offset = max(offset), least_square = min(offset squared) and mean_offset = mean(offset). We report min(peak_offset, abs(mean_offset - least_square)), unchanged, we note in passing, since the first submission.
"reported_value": 0.02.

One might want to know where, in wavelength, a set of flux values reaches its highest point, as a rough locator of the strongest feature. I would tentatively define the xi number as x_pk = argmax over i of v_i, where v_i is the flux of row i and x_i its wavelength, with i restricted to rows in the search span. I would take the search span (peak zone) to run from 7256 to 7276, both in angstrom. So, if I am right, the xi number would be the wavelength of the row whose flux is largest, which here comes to 7272.0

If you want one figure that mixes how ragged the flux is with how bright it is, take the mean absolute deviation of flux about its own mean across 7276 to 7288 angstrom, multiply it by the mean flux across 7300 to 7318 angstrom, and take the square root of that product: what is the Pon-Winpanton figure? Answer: 0.78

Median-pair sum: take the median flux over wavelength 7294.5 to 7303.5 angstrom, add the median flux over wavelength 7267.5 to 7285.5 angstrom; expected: 32.4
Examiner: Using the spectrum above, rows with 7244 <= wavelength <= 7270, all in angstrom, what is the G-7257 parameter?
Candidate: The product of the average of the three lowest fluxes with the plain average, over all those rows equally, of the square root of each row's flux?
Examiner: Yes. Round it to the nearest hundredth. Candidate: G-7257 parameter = 64.64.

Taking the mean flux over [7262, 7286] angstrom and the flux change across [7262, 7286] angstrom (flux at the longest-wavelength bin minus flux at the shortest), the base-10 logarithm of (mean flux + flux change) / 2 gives 0.916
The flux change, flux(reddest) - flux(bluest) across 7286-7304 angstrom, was -0.3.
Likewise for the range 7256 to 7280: 0.4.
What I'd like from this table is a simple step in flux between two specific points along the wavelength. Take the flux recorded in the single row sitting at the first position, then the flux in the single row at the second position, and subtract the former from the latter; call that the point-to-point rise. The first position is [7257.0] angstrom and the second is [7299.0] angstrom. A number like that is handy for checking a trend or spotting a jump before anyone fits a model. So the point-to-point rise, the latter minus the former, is 0.3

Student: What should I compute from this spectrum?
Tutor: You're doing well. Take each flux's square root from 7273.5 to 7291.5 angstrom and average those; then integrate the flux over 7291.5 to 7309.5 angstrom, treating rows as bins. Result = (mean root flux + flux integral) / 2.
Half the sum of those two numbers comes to 147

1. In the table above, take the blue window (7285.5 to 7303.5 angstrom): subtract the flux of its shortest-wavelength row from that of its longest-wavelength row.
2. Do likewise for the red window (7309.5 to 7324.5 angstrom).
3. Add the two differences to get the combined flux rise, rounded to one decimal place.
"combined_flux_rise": -0.8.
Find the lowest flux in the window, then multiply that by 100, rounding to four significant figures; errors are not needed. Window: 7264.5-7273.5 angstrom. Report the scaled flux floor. 1610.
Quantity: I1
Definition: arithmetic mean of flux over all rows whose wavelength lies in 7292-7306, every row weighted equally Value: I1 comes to 16.1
